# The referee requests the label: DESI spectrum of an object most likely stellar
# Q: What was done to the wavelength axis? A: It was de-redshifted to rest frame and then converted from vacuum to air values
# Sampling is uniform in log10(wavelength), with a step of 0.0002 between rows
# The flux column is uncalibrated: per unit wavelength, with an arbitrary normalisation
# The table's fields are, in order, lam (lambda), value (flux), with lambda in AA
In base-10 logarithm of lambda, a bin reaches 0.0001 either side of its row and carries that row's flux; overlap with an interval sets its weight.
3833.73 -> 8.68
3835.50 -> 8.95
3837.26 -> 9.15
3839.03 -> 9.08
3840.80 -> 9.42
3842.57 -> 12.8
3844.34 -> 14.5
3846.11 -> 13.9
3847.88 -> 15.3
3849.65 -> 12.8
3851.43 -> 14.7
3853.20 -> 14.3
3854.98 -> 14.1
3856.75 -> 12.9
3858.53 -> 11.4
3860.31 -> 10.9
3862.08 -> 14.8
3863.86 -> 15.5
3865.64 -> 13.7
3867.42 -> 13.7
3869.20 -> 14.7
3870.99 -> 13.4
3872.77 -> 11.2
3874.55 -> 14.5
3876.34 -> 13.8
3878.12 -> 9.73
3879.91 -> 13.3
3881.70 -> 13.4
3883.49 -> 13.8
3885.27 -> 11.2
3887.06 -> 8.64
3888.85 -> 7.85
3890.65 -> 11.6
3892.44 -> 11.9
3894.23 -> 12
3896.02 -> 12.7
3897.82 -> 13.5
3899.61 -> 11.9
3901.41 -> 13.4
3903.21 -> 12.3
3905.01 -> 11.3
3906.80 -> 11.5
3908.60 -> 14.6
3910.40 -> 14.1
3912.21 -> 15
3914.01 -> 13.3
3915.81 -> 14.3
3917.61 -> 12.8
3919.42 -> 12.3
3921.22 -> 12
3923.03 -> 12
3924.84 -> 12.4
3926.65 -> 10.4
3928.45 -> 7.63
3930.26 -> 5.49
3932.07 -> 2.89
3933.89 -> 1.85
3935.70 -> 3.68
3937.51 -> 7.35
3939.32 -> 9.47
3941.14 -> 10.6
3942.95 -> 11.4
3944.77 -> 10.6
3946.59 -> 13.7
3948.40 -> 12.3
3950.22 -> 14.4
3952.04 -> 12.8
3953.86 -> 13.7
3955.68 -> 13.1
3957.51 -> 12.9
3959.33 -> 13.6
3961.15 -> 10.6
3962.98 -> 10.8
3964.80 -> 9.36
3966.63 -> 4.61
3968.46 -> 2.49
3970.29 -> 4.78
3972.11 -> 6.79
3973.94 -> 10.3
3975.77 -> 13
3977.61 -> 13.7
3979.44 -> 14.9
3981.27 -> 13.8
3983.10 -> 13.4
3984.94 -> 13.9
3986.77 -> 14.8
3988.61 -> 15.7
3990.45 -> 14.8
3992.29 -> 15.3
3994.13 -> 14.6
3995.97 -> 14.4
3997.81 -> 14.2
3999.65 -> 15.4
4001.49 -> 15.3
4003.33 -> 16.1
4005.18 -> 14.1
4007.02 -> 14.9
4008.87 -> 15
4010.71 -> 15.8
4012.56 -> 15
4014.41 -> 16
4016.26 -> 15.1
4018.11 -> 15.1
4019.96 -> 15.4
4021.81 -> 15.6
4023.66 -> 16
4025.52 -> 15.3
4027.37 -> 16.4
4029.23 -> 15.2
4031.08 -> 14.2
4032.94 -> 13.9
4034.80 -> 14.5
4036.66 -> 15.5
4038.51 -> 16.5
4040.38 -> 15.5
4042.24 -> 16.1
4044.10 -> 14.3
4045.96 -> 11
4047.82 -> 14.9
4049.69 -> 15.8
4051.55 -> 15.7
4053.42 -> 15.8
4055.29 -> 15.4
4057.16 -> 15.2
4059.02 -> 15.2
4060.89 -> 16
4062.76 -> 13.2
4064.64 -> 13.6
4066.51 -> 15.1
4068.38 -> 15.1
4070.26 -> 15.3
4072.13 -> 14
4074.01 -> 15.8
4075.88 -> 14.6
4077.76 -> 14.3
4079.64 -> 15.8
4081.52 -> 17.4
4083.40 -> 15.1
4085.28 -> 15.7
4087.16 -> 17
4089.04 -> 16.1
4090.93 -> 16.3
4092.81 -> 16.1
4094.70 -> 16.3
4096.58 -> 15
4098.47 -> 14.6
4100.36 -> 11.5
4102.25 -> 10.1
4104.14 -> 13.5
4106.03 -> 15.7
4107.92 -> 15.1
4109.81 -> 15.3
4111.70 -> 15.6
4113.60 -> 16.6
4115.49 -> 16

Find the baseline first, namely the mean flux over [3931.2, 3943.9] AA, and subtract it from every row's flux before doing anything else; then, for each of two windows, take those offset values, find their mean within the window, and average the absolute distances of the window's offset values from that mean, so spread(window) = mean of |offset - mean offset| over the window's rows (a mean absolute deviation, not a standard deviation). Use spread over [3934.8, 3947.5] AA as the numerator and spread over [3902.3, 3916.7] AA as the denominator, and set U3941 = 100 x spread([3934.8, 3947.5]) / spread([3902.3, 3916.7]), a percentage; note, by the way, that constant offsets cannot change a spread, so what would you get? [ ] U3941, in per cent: 194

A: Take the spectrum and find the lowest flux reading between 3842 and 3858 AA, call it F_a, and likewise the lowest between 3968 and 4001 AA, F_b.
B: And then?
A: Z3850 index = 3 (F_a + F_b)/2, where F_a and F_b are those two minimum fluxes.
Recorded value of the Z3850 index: 22.9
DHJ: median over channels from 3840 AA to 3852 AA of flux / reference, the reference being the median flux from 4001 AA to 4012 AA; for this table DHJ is 0.92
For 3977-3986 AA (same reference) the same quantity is 0.91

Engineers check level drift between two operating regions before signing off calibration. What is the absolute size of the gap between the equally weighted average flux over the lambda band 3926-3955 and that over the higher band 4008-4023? 6.1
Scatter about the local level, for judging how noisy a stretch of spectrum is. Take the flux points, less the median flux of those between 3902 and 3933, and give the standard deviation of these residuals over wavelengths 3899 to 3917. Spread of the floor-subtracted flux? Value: 1.3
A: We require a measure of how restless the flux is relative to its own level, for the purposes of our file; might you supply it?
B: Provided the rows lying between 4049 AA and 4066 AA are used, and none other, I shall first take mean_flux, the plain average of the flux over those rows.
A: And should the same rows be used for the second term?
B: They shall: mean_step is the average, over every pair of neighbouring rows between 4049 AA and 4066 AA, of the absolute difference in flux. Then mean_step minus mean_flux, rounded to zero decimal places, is -14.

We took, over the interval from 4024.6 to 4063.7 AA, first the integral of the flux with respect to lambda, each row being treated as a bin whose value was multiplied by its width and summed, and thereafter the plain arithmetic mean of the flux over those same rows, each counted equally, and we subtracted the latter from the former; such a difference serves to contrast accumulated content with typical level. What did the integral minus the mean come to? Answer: 573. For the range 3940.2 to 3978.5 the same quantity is 400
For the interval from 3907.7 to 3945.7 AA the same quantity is 377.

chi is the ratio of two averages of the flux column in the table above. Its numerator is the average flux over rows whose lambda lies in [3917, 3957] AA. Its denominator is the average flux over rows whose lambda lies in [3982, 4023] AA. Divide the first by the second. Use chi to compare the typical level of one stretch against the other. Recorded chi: 0.68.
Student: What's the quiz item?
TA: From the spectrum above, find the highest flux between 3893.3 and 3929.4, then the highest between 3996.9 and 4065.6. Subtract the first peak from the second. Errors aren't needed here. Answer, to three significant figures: 1.50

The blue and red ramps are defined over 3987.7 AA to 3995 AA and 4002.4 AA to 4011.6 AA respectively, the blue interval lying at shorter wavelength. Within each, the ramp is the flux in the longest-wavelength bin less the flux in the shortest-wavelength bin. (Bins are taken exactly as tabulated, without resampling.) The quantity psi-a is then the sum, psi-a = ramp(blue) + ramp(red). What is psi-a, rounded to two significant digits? -1.4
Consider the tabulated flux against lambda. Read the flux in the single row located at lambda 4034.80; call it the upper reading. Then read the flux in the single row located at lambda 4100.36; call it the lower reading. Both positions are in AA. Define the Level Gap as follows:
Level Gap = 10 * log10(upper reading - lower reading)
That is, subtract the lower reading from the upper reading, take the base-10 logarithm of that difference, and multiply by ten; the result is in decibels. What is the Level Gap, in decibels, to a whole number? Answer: 5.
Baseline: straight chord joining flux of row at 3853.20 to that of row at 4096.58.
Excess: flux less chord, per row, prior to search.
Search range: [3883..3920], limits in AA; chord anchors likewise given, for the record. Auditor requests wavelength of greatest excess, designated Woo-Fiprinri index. 3912.21 AA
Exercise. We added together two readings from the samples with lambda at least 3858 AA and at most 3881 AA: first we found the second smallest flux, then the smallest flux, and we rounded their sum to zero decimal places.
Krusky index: 21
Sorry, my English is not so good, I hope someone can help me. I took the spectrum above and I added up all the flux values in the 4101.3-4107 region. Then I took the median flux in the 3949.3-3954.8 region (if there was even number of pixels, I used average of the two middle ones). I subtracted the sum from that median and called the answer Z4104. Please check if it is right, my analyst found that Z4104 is -26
